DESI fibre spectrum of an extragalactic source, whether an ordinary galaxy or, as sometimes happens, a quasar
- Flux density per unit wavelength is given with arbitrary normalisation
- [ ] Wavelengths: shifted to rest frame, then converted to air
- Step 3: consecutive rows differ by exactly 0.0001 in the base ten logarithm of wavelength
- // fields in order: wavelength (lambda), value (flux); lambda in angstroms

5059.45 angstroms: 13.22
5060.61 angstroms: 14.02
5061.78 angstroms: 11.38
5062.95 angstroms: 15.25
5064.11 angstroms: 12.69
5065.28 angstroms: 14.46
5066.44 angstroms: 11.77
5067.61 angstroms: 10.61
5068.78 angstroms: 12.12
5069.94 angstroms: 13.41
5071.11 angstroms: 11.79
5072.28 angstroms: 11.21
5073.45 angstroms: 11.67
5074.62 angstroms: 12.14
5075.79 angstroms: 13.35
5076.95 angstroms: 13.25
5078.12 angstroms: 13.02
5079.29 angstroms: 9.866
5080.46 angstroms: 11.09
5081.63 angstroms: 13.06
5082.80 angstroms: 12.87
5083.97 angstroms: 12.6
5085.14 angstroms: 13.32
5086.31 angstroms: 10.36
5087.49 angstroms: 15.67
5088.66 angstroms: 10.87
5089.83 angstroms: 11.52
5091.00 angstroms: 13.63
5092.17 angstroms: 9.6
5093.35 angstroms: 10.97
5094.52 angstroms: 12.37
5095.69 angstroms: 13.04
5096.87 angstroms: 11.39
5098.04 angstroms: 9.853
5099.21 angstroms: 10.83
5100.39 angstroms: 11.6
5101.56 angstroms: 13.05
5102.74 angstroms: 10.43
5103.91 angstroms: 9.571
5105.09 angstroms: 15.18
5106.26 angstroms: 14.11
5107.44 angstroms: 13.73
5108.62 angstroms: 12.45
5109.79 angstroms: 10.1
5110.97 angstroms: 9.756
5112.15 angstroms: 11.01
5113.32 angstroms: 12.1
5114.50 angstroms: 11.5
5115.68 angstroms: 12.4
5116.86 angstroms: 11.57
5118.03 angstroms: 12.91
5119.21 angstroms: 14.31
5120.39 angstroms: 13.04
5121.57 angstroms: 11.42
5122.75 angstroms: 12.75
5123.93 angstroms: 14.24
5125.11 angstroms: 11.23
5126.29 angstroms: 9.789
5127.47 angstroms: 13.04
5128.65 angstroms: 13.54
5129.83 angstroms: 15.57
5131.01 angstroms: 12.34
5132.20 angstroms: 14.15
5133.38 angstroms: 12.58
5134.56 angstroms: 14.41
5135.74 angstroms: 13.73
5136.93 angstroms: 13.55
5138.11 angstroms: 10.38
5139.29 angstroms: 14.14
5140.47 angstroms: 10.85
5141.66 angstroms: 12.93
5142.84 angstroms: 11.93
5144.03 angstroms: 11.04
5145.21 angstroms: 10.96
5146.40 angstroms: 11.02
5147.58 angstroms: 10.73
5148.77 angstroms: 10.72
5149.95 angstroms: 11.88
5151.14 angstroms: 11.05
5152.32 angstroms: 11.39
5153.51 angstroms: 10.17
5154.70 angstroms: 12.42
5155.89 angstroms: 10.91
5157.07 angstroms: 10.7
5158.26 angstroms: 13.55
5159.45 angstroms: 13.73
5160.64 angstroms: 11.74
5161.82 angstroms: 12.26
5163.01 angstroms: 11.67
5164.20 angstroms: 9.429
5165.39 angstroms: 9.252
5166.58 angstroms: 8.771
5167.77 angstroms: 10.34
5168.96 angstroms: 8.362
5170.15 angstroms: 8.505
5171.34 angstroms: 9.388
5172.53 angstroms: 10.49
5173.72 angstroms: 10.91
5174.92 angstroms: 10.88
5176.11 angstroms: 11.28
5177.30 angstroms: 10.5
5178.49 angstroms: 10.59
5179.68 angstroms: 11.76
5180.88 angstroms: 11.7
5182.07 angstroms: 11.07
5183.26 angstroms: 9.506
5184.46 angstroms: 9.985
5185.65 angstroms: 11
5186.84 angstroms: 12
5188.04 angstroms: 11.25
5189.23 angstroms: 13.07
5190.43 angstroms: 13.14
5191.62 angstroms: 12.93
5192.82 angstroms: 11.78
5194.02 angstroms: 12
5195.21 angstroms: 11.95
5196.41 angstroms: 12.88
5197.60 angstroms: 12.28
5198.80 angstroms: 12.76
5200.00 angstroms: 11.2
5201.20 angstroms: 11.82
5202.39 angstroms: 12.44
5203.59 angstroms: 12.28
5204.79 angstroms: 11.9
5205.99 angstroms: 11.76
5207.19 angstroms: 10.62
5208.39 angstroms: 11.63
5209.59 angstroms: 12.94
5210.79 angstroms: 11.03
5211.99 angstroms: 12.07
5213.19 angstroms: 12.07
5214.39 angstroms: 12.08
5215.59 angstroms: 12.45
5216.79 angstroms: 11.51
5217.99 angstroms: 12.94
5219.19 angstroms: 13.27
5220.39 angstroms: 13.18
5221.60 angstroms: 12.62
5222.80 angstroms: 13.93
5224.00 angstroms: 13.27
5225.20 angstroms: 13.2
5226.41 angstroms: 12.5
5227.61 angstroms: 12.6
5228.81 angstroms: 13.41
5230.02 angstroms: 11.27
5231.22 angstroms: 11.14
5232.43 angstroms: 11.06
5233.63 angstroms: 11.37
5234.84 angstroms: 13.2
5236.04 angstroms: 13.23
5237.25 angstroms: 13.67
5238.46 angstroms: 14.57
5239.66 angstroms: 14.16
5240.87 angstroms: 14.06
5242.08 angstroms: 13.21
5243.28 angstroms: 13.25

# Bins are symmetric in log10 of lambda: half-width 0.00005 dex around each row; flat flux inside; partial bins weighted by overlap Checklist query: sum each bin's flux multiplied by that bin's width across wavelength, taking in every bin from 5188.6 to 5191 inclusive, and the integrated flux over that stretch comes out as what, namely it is 31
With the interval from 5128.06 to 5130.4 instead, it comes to 34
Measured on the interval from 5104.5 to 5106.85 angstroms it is 34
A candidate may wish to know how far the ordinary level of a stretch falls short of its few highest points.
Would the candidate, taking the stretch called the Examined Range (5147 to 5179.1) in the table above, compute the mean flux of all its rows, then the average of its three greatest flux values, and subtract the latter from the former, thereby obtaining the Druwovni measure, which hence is -2.4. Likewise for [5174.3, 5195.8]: -1.6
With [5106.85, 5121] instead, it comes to -1.6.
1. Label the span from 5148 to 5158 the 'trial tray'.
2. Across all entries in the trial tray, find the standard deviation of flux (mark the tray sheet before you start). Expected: 0.7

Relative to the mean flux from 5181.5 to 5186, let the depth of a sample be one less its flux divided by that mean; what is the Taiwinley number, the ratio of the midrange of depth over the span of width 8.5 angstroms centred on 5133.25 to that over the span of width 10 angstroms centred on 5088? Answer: 1.6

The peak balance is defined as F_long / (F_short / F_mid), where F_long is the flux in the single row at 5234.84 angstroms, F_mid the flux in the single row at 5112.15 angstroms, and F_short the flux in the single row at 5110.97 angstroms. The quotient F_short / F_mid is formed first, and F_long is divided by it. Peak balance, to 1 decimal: 14.9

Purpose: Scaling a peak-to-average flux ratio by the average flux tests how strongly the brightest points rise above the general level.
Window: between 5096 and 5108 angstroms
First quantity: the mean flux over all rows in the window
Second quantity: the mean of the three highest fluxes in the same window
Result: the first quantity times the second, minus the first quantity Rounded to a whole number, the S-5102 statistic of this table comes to 160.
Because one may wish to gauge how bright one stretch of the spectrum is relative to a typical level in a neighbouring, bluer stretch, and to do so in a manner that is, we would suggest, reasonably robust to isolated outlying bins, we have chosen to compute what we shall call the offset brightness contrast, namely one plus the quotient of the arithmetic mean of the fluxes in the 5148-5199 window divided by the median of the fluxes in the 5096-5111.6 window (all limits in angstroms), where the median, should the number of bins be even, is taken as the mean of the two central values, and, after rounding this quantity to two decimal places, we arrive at 1.98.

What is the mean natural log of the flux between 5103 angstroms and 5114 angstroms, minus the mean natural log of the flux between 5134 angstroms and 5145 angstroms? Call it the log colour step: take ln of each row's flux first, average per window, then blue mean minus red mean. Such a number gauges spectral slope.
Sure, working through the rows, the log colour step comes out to -0.05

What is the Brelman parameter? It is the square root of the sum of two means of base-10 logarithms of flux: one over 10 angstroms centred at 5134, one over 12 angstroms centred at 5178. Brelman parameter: 1.47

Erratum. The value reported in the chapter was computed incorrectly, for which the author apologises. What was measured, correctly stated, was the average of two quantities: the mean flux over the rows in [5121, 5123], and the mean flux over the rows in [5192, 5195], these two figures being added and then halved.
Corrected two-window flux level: 12.0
